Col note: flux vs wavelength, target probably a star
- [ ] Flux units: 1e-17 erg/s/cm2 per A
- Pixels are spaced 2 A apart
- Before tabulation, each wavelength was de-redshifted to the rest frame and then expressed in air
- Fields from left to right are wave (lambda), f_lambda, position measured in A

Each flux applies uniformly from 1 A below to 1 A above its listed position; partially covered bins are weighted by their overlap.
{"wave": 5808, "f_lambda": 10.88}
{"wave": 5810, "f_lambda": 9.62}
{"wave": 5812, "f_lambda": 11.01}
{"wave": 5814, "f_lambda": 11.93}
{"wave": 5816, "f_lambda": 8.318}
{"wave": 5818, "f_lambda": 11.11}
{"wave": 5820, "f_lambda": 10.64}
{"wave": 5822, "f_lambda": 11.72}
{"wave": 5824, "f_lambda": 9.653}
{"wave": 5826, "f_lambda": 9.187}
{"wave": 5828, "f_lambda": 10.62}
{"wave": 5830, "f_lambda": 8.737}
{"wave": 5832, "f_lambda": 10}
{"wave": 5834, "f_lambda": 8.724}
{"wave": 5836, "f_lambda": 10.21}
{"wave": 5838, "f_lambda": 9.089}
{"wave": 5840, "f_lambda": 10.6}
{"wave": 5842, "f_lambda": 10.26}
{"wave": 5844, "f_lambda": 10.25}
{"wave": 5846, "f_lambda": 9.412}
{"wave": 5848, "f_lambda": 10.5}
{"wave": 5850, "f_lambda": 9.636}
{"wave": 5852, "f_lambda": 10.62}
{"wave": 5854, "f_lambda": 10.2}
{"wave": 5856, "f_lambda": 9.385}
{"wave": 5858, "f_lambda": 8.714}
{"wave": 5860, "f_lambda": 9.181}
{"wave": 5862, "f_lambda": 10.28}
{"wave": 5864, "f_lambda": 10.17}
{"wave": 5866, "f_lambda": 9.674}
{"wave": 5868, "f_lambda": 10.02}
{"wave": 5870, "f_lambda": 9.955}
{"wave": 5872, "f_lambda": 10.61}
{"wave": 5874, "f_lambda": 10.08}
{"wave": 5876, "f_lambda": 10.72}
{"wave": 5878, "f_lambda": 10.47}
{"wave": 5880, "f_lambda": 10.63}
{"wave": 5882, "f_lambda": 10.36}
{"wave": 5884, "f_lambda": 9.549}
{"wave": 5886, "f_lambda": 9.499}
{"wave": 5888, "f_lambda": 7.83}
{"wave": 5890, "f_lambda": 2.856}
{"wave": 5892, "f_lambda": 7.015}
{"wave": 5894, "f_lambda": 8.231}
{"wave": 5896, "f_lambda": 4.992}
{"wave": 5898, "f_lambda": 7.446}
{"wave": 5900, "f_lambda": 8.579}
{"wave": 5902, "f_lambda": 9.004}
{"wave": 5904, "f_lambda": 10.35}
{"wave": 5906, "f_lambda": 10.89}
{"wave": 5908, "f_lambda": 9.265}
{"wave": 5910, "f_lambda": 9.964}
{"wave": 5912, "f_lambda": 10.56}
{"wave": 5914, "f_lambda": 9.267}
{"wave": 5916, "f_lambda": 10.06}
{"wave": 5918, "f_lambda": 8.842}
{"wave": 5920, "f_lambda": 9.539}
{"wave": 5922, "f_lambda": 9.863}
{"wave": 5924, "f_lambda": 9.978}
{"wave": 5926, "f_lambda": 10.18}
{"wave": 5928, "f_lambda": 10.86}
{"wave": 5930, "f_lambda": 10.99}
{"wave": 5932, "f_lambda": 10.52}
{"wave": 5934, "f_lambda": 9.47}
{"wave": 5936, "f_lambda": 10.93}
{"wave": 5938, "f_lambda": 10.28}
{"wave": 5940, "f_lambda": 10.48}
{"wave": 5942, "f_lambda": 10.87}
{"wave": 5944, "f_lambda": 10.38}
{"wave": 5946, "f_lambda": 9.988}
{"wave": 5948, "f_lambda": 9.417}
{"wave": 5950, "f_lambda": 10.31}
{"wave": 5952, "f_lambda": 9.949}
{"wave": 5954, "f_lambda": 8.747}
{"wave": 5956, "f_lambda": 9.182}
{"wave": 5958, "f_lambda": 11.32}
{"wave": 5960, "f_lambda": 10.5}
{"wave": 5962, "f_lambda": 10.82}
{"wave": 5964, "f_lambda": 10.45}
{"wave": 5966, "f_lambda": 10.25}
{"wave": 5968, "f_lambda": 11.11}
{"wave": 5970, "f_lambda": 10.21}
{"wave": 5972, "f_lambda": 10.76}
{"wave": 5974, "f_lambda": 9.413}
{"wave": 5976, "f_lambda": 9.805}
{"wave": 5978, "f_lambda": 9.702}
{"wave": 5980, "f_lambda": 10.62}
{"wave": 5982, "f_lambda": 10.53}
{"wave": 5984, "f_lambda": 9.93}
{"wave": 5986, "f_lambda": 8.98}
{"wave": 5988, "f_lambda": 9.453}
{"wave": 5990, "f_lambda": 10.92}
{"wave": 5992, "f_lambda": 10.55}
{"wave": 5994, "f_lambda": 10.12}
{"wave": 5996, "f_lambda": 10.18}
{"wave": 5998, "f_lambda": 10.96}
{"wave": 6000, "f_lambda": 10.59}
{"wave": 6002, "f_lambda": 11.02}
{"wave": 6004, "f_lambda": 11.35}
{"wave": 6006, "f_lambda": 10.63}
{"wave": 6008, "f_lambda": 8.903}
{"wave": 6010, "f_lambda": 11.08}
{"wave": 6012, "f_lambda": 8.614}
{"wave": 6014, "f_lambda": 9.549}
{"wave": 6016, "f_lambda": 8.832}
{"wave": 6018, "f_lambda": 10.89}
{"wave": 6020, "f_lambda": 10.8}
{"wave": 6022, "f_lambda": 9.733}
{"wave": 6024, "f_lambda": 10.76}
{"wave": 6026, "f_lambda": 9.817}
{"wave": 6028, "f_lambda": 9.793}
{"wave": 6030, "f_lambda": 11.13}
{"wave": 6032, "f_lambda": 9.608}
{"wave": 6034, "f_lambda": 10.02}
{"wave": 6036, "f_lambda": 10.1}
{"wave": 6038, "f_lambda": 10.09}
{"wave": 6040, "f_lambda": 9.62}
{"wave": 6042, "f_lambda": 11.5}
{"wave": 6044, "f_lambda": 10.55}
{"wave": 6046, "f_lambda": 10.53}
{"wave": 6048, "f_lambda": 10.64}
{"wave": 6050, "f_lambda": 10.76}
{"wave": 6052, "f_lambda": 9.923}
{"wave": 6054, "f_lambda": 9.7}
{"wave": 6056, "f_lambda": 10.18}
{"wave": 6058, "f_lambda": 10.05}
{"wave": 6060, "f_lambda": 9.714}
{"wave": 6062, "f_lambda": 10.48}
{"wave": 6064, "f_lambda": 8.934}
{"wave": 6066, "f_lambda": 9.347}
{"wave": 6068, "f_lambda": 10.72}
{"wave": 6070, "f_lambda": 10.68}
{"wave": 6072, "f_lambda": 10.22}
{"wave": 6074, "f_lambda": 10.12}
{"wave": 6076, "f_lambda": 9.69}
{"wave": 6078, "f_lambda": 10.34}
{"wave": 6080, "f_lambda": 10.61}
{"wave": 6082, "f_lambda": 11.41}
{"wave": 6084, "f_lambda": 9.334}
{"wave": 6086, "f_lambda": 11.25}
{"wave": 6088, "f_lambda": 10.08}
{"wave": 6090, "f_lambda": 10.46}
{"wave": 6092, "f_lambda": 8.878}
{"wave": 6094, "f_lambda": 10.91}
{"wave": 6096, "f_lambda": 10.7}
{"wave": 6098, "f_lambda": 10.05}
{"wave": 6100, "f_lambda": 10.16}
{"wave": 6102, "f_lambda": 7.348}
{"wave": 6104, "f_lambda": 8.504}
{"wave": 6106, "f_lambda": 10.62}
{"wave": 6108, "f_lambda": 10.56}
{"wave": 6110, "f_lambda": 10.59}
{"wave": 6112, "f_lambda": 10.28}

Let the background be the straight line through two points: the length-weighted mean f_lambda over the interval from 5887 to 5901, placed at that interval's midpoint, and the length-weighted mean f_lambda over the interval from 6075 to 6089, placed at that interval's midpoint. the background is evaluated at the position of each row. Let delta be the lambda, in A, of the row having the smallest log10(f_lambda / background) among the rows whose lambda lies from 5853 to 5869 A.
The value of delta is 5858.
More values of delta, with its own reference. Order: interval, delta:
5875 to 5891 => 5890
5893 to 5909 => 5896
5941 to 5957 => 5954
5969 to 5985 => 5974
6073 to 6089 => 6084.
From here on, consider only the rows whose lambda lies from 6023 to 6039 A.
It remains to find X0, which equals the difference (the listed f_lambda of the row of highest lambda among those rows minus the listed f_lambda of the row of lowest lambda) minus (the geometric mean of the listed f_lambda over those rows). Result -10.8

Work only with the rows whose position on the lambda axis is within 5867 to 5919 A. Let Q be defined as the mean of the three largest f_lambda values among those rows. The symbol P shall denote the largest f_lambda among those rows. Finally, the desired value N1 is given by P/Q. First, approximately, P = 10.89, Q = 10.7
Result 1.013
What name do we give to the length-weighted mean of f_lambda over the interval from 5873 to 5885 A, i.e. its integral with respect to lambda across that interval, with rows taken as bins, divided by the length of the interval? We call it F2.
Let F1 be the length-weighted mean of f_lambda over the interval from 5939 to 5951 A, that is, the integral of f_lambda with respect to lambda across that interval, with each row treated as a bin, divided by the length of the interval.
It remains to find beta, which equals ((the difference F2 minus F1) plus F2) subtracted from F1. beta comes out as -0.1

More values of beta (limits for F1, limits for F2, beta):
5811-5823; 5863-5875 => 1.4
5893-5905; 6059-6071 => -3.8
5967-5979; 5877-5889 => 0.9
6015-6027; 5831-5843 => 0.6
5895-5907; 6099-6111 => -2.2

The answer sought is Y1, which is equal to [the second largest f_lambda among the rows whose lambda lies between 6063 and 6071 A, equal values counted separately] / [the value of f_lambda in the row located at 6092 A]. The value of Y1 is 1.20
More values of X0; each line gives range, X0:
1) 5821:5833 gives -11.7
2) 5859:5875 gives -9.1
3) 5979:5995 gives -10.6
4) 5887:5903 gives -5.5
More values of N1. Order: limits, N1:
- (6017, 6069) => 1.029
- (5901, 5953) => 1.005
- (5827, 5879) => 1.006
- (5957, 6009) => 1.008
